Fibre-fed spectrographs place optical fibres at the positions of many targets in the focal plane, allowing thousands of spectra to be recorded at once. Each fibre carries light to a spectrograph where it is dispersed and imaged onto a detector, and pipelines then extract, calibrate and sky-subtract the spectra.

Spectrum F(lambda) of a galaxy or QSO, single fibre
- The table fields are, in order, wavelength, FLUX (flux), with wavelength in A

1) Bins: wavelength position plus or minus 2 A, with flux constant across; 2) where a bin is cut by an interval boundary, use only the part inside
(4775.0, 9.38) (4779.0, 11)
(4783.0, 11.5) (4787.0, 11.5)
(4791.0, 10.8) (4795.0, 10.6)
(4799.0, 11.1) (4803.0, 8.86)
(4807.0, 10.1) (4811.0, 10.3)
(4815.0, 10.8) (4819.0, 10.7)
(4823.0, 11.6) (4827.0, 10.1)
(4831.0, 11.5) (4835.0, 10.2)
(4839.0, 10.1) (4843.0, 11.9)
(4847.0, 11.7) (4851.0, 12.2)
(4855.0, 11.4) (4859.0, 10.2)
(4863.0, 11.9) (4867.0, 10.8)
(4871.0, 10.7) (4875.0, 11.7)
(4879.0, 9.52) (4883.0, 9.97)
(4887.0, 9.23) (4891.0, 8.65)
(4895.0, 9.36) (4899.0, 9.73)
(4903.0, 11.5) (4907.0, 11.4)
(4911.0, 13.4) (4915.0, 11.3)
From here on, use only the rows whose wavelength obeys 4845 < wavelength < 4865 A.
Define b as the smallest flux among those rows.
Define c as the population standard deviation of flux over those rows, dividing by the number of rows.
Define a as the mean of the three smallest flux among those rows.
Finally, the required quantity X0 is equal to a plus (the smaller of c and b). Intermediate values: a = 11.1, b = 10.2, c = 0.69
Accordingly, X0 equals 11.8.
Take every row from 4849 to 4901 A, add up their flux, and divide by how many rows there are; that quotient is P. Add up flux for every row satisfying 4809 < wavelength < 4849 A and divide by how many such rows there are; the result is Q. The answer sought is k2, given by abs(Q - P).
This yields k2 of 0.48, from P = 10.4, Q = 10.89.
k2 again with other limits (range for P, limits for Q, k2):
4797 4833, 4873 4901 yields 0.83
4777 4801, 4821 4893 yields 0.34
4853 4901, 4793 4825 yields 0.24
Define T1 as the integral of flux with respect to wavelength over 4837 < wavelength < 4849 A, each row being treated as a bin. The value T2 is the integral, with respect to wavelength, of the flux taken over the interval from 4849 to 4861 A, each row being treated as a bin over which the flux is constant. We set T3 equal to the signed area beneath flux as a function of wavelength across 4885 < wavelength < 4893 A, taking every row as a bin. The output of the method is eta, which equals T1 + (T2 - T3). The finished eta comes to 198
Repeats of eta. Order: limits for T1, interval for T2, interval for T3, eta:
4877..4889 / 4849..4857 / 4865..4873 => 123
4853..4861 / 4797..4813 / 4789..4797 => 162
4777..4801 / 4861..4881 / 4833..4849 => 309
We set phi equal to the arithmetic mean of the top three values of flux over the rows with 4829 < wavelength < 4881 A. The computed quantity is 12.0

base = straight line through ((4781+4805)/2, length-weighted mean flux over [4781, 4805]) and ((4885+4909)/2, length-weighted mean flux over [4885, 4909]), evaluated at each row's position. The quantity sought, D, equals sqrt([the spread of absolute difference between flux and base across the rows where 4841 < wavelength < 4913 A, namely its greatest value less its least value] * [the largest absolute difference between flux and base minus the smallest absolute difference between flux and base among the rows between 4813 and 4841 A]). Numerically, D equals 1.80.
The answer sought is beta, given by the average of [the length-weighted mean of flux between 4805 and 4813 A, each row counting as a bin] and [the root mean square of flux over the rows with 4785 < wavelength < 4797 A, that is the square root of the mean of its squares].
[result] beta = 10.6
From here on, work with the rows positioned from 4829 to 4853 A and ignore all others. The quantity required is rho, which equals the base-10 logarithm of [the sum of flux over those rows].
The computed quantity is 1.830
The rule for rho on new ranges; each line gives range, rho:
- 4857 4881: 1.812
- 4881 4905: 1.767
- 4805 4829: 1.803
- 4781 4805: 1.809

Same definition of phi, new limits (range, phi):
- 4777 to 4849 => 11.7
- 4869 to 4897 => 10.8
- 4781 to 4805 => 11.4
